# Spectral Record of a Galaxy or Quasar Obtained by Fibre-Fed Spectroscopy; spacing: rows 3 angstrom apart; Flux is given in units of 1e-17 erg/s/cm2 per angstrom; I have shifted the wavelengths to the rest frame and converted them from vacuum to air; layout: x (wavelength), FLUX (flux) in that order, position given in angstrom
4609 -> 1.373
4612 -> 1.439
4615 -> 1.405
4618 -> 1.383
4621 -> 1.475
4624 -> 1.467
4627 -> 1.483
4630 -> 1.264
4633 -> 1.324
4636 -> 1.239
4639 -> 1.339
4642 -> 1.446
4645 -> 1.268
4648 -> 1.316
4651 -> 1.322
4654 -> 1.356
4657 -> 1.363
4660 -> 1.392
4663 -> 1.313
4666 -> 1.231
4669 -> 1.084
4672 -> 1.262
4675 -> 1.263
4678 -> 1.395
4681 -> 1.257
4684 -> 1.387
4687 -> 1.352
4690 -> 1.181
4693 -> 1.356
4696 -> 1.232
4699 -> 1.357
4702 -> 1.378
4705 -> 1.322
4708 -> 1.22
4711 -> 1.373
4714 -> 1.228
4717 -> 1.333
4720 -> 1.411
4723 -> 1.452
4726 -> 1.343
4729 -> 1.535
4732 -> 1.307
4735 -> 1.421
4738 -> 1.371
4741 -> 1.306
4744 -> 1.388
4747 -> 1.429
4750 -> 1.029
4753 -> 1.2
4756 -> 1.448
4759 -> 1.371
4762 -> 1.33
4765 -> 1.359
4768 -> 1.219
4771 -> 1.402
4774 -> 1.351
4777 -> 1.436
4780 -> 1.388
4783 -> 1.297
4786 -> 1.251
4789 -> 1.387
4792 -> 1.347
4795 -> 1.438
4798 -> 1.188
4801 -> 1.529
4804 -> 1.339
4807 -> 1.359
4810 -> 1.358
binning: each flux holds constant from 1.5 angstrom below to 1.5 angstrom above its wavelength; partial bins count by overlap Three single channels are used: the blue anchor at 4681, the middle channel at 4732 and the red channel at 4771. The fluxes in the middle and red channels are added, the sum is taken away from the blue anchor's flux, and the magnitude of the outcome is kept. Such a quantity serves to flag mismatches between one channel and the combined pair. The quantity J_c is 1.45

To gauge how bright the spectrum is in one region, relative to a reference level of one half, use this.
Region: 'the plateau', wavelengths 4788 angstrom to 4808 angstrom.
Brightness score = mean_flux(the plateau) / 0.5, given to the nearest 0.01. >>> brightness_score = 2.74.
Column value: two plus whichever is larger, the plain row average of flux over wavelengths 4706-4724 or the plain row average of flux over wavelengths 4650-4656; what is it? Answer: 3.34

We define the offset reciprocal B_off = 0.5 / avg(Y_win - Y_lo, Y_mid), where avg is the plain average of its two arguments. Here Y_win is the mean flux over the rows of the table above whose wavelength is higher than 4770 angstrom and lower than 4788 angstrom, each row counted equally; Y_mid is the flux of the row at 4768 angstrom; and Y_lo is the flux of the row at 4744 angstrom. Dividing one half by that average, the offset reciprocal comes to 0.84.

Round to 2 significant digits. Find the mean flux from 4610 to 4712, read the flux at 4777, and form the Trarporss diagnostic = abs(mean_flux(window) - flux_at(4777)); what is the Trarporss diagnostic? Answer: 0.11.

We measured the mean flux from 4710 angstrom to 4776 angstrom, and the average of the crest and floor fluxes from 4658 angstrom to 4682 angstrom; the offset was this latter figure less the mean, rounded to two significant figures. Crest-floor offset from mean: -0.11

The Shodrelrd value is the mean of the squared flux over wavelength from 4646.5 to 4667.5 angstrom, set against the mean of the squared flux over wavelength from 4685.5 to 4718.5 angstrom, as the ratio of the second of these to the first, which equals 0.96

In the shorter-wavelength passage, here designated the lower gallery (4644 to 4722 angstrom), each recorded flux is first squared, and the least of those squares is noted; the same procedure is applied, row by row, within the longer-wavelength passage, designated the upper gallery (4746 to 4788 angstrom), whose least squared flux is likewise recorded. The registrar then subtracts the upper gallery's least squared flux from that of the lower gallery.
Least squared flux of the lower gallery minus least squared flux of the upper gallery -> 0.12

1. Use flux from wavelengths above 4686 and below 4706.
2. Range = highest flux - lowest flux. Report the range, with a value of 0.20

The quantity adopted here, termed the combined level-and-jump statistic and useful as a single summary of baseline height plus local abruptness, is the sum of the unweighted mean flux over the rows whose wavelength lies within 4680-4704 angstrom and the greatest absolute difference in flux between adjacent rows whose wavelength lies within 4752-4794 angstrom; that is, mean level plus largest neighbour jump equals 1.56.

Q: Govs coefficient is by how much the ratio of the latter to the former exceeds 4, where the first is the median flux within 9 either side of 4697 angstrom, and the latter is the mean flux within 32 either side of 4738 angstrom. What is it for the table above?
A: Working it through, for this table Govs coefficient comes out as -3.00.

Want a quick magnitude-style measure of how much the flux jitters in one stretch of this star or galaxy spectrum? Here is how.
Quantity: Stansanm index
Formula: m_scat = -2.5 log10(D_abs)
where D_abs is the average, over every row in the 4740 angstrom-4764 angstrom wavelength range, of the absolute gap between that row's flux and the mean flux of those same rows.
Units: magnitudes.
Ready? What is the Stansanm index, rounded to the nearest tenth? 2.5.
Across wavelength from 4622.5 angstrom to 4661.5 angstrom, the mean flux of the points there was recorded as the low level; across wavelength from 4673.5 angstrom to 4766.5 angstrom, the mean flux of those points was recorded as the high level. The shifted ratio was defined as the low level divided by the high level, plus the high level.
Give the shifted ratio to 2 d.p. 2.35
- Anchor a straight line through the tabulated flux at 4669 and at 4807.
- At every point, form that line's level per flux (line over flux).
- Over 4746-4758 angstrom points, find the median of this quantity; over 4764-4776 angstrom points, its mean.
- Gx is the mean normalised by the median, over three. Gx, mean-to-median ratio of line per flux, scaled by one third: 0.337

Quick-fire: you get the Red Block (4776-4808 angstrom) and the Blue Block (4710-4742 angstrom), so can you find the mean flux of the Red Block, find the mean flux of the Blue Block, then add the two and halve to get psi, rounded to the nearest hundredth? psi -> 1.37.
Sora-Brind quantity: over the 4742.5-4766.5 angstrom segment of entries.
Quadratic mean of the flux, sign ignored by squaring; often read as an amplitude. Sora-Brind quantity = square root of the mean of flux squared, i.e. 1.33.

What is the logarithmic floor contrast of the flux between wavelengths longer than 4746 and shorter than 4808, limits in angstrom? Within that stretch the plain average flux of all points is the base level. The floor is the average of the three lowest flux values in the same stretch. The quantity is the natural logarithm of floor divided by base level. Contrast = -0.16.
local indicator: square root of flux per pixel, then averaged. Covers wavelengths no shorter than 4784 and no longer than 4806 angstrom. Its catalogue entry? 1.16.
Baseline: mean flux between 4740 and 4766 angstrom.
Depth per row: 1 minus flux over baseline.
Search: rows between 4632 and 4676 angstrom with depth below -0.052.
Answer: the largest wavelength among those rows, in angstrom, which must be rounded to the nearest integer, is 4660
